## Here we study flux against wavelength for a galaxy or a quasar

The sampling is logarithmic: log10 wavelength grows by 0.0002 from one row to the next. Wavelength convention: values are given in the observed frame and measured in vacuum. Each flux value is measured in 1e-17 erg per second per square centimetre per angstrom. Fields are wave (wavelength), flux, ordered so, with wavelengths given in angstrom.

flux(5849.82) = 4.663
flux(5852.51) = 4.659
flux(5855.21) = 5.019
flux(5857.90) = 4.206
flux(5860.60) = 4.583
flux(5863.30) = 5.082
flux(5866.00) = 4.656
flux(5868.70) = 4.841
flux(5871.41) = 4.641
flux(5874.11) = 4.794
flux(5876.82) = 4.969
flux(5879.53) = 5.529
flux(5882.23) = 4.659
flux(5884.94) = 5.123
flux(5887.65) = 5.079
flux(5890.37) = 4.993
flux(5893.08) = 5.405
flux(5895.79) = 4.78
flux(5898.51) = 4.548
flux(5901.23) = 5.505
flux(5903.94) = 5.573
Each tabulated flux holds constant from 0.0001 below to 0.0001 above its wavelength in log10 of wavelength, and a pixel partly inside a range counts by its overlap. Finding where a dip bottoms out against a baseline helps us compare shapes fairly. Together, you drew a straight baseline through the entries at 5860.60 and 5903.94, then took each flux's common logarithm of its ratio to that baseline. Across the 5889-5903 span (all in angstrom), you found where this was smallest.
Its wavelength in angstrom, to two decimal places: 5898.51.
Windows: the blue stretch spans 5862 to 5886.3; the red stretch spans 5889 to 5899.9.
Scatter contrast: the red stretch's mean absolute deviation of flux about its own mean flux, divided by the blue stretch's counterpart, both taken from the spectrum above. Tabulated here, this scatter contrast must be 1.18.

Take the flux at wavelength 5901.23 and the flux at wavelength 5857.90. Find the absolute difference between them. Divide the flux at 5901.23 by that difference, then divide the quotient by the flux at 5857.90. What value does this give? 1.0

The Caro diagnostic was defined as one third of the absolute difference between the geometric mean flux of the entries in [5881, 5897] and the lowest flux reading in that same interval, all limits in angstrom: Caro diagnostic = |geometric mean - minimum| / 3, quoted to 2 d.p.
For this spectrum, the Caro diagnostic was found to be 0.11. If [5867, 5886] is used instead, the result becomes 0.10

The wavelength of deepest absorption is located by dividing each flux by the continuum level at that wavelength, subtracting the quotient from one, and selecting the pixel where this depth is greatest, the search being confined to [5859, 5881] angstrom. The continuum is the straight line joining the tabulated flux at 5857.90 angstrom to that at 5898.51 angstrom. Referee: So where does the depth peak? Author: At 5871.41 angstrom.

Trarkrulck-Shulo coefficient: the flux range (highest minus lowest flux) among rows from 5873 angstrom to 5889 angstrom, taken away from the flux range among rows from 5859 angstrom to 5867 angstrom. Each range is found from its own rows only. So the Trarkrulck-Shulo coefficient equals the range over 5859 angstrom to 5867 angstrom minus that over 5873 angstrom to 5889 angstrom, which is -0.37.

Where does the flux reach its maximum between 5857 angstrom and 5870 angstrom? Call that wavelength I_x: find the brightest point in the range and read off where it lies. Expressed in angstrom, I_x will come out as 5863.30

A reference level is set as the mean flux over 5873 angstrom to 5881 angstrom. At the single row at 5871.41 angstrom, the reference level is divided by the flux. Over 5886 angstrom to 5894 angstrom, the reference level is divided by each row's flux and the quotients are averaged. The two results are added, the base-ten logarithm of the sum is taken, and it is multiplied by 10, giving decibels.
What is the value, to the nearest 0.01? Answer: 3.20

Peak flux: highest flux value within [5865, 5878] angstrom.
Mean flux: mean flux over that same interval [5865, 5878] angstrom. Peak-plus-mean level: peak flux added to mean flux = 9.7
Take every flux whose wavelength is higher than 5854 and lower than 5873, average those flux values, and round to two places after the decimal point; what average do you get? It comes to 4.72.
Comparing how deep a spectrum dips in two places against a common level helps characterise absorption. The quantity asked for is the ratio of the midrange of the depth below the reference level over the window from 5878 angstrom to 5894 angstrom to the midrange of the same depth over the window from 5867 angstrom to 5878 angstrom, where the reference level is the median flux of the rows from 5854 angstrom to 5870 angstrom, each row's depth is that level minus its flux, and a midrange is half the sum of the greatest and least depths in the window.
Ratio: 6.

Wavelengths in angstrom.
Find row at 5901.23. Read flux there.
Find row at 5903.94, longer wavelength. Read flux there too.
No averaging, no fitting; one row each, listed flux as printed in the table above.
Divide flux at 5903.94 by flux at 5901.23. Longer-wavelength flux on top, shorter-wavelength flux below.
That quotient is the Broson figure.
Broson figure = 1.01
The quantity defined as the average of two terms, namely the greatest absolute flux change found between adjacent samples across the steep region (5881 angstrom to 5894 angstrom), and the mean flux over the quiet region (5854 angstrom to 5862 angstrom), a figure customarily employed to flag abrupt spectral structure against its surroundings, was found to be 2.5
